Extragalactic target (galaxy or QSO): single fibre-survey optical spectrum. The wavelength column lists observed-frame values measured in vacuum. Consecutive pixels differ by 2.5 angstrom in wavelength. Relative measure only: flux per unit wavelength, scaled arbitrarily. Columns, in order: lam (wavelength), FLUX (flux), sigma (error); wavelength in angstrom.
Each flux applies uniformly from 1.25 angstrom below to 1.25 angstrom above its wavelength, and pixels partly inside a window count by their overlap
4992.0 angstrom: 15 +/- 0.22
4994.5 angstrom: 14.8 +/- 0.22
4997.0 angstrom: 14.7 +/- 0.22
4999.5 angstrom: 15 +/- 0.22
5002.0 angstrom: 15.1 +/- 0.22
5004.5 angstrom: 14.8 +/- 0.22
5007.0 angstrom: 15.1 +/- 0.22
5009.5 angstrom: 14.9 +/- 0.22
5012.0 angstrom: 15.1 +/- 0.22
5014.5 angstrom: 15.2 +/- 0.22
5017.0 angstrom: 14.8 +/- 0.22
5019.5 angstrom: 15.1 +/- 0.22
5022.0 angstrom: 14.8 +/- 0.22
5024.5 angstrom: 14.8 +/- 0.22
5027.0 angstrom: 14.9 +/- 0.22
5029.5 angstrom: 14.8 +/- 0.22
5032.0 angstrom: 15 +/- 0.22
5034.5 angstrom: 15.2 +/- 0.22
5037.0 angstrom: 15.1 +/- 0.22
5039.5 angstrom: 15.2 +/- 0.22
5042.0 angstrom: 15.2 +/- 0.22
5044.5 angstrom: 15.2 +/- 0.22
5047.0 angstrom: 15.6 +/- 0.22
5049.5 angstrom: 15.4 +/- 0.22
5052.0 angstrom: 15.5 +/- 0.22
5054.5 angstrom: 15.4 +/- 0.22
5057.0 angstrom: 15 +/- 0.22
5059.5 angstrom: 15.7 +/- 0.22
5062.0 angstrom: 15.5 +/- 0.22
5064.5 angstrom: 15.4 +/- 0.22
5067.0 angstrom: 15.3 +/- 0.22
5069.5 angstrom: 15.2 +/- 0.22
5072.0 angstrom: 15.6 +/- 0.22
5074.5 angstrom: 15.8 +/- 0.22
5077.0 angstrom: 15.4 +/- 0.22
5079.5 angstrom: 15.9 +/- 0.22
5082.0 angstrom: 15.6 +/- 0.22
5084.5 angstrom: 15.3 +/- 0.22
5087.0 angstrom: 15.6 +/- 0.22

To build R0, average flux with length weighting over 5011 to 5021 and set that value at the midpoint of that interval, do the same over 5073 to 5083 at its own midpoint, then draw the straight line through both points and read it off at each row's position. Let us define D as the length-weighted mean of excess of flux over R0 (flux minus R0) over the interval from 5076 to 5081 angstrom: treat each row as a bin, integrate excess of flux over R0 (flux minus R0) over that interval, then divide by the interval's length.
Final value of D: -0.02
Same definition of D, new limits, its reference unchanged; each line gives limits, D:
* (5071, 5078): -0.03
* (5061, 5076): -0.11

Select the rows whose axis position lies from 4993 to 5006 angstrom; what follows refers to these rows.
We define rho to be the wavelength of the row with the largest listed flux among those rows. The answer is 5002.0 angstrom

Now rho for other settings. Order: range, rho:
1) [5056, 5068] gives 5059.5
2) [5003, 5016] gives 5014.5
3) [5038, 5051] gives 5047.0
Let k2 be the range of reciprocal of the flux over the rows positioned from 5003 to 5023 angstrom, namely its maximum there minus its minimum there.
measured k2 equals 0.0018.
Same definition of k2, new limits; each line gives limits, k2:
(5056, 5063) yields 0.0030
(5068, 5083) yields 0.0029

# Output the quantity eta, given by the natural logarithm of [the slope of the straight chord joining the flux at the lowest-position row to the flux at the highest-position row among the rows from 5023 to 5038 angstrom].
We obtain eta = -3.7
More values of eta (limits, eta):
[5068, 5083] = -3.4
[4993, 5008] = -3.7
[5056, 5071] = -4.1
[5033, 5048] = -3.4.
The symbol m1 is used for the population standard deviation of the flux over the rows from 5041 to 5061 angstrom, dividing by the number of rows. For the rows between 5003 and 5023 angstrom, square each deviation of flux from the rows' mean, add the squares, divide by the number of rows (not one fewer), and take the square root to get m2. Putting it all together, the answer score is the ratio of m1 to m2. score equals 1.39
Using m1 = 0.217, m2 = 0.156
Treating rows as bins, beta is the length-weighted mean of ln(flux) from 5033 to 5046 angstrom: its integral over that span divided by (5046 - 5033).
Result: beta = 2.72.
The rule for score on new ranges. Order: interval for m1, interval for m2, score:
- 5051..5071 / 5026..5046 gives 1.34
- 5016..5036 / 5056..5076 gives 0.59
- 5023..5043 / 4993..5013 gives 1.10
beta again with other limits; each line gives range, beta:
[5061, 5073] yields 2.73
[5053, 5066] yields 2.73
